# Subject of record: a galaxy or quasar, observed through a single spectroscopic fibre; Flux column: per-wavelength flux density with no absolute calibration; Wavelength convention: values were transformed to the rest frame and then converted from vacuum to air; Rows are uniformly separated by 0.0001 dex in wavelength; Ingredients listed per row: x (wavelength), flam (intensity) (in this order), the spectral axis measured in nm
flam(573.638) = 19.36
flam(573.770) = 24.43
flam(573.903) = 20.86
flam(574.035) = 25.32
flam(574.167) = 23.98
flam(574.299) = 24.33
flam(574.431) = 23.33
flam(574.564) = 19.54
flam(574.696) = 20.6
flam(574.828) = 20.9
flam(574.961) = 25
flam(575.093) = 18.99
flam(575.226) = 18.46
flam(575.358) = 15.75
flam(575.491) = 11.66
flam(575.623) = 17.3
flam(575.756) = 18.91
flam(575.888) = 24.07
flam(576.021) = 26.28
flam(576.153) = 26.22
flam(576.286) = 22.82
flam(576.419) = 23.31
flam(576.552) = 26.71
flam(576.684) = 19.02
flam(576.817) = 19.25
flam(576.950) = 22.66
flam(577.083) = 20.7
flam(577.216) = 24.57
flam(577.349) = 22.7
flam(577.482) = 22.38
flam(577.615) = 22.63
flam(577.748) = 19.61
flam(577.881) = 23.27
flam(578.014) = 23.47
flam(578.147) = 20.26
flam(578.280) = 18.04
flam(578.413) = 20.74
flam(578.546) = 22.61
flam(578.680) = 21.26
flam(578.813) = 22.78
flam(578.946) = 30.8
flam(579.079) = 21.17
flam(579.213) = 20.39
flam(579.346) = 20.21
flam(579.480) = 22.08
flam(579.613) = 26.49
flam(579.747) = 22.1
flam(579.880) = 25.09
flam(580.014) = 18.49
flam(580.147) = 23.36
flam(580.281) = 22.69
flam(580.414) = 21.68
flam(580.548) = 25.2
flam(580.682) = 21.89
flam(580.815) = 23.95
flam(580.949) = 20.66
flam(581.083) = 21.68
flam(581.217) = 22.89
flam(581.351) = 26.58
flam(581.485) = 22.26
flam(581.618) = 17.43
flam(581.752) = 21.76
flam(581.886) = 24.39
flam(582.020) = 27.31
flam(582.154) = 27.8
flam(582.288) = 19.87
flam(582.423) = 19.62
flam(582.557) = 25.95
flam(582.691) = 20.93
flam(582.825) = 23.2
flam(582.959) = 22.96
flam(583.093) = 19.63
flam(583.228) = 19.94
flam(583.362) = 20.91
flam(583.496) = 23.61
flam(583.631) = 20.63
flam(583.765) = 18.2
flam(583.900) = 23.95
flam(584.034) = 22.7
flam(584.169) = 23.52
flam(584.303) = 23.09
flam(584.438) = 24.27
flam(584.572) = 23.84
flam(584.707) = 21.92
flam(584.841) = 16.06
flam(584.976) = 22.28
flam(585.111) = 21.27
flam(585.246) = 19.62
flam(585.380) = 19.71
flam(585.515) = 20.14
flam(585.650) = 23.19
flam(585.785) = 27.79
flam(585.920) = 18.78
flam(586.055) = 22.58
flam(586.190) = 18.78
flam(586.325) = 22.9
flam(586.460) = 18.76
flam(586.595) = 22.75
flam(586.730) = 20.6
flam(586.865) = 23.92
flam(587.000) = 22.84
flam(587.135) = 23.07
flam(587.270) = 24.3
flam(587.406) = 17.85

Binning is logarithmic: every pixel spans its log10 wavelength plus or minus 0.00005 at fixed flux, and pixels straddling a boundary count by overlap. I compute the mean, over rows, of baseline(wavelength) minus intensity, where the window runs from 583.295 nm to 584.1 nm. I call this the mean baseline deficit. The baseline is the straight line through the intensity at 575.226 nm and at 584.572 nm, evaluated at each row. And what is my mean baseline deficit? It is 1.7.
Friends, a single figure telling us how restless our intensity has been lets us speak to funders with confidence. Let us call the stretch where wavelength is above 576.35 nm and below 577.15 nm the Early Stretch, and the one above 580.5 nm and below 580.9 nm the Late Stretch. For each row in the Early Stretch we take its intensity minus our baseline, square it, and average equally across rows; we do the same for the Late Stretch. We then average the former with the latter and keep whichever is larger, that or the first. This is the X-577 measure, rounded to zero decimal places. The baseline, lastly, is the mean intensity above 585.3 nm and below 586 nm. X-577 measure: 7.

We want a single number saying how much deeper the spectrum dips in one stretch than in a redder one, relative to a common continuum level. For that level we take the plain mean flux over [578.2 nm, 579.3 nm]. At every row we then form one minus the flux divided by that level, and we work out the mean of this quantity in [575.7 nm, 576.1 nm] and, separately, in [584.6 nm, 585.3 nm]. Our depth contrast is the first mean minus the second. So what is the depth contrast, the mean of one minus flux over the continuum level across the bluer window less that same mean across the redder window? -0.13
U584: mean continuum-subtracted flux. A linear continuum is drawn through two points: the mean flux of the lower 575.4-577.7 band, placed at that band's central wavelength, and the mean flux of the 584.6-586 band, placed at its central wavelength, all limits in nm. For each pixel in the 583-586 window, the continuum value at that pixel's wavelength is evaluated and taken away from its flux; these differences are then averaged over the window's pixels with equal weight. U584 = 0.4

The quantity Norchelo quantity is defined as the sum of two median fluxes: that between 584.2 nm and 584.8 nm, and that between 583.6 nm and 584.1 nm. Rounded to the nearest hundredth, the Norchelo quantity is 45.13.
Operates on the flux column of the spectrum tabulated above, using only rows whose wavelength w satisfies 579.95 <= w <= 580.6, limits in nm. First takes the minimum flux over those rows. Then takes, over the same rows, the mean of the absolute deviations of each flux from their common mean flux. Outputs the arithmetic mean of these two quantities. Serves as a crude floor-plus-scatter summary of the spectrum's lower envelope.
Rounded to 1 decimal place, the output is 10.1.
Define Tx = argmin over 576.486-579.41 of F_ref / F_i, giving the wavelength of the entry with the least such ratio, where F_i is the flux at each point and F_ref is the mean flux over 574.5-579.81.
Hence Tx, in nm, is 578.946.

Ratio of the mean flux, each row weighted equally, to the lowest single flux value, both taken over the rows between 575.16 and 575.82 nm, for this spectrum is 1.41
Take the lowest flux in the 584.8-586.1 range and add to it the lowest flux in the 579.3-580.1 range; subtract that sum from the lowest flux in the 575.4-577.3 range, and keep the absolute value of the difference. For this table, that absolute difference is 23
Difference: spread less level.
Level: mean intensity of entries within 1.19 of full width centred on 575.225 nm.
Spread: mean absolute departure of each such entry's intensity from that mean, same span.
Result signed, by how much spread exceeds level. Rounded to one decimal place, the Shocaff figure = -16.1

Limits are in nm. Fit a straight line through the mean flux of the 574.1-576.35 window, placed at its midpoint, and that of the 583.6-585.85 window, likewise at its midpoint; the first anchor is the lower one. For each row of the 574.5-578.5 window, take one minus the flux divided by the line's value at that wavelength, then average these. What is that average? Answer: 0.00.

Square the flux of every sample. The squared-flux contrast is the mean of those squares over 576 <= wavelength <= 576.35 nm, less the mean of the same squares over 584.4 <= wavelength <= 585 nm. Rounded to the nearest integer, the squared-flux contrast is 155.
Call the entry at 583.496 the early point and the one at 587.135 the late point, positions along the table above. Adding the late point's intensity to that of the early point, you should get 46.7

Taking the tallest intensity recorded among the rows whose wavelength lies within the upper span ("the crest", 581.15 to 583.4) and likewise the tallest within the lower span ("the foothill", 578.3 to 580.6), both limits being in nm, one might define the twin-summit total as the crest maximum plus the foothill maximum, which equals 58.6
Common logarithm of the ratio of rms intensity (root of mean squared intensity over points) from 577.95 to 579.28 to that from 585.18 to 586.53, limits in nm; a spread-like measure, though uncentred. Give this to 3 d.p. 0.020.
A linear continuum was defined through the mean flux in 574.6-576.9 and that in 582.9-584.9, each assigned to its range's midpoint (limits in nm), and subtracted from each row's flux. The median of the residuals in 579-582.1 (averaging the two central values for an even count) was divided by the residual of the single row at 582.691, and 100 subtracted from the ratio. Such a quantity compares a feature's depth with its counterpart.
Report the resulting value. -101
